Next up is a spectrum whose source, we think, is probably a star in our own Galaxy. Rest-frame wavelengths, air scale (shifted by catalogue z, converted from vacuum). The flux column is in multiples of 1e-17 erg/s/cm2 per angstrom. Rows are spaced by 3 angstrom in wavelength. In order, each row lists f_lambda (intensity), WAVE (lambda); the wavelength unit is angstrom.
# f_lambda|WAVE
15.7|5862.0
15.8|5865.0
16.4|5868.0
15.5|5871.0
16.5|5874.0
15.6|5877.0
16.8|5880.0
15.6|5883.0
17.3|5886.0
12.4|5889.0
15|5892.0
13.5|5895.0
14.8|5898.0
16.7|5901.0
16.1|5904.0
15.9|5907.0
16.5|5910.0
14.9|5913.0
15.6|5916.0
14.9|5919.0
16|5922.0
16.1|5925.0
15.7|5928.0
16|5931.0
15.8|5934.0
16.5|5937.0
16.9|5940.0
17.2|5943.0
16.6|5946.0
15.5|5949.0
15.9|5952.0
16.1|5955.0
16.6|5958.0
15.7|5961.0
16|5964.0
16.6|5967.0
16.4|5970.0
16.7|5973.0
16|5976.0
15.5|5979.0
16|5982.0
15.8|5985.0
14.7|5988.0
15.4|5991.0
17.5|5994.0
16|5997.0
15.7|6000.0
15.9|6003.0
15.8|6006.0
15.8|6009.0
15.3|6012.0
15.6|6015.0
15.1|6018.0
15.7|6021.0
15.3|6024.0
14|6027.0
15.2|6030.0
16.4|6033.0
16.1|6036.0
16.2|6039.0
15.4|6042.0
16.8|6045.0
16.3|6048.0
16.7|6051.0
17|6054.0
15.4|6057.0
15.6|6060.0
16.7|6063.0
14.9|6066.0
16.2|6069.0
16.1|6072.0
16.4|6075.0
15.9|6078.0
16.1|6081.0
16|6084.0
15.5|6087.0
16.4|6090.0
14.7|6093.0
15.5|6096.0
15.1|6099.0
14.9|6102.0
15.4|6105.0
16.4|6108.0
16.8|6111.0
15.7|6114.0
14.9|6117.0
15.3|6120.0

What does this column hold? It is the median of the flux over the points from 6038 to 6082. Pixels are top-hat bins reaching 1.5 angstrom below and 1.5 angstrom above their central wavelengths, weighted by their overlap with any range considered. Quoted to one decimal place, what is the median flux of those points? 16.2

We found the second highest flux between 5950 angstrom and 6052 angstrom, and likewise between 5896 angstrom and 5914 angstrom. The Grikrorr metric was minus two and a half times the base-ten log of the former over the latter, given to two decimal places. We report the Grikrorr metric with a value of -0.02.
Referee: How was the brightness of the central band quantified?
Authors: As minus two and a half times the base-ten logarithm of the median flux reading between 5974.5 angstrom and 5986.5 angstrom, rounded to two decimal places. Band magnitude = -3.00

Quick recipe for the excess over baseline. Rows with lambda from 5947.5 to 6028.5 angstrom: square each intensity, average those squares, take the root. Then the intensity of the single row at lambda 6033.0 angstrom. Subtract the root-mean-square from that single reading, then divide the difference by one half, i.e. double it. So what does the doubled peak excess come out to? 1.2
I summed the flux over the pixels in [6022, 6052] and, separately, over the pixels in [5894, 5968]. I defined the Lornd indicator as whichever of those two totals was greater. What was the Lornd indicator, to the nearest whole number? 398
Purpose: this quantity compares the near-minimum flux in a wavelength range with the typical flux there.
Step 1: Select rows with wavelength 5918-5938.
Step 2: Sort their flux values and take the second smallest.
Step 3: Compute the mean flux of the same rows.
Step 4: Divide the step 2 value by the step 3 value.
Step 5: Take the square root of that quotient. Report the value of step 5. 0.995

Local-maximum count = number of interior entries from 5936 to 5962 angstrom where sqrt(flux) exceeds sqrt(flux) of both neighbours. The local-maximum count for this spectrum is 2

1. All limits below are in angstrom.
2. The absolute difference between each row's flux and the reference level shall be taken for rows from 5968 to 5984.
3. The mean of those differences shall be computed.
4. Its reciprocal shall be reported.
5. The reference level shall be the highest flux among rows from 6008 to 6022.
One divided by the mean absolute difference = 2.3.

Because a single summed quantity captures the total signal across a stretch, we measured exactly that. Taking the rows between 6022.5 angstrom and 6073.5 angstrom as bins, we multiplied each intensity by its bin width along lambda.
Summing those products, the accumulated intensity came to 811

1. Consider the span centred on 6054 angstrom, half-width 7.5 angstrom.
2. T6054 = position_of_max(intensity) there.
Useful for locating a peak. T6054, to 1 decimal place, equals 6054.0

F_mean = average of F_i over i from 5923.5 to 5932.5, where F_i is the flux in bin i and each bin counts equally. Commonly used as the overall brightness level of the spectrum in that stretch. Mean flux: 15.9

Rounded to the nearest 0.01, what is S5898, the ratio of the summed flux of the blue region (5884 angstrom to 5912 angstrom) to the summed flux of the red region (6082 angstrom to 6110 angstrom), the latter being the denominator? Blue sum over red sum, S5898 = 0.99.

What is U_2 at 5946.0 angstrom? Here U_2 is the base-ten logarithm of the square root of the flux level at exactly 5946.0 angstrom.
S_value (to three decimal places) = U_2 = 0.610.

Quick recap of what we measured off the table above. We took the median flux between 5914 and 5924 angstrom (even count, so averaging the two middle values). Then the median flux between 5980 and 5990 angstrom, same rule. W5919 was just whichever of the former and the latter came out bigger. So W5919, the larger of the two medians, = 15.8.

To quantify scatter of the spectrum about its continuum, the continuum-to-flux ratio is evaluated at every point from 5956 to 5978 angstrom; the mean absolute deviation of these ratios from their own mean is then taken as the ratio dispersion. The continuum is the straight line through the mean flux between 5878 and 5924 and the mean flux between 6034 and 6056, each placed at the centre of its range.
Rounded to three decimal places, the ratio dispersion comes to 0.020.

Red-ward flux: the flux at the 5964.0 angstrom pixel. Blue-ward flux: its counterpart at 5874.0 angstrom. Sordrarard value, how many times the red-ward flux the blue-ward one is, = 1.03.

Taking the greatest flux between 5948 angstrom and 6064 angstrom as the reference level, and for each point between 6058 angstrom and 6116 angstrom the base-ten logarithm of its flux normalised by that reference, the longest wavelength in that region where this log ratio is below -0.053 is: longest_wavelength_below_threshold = 6105.0 angstrom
